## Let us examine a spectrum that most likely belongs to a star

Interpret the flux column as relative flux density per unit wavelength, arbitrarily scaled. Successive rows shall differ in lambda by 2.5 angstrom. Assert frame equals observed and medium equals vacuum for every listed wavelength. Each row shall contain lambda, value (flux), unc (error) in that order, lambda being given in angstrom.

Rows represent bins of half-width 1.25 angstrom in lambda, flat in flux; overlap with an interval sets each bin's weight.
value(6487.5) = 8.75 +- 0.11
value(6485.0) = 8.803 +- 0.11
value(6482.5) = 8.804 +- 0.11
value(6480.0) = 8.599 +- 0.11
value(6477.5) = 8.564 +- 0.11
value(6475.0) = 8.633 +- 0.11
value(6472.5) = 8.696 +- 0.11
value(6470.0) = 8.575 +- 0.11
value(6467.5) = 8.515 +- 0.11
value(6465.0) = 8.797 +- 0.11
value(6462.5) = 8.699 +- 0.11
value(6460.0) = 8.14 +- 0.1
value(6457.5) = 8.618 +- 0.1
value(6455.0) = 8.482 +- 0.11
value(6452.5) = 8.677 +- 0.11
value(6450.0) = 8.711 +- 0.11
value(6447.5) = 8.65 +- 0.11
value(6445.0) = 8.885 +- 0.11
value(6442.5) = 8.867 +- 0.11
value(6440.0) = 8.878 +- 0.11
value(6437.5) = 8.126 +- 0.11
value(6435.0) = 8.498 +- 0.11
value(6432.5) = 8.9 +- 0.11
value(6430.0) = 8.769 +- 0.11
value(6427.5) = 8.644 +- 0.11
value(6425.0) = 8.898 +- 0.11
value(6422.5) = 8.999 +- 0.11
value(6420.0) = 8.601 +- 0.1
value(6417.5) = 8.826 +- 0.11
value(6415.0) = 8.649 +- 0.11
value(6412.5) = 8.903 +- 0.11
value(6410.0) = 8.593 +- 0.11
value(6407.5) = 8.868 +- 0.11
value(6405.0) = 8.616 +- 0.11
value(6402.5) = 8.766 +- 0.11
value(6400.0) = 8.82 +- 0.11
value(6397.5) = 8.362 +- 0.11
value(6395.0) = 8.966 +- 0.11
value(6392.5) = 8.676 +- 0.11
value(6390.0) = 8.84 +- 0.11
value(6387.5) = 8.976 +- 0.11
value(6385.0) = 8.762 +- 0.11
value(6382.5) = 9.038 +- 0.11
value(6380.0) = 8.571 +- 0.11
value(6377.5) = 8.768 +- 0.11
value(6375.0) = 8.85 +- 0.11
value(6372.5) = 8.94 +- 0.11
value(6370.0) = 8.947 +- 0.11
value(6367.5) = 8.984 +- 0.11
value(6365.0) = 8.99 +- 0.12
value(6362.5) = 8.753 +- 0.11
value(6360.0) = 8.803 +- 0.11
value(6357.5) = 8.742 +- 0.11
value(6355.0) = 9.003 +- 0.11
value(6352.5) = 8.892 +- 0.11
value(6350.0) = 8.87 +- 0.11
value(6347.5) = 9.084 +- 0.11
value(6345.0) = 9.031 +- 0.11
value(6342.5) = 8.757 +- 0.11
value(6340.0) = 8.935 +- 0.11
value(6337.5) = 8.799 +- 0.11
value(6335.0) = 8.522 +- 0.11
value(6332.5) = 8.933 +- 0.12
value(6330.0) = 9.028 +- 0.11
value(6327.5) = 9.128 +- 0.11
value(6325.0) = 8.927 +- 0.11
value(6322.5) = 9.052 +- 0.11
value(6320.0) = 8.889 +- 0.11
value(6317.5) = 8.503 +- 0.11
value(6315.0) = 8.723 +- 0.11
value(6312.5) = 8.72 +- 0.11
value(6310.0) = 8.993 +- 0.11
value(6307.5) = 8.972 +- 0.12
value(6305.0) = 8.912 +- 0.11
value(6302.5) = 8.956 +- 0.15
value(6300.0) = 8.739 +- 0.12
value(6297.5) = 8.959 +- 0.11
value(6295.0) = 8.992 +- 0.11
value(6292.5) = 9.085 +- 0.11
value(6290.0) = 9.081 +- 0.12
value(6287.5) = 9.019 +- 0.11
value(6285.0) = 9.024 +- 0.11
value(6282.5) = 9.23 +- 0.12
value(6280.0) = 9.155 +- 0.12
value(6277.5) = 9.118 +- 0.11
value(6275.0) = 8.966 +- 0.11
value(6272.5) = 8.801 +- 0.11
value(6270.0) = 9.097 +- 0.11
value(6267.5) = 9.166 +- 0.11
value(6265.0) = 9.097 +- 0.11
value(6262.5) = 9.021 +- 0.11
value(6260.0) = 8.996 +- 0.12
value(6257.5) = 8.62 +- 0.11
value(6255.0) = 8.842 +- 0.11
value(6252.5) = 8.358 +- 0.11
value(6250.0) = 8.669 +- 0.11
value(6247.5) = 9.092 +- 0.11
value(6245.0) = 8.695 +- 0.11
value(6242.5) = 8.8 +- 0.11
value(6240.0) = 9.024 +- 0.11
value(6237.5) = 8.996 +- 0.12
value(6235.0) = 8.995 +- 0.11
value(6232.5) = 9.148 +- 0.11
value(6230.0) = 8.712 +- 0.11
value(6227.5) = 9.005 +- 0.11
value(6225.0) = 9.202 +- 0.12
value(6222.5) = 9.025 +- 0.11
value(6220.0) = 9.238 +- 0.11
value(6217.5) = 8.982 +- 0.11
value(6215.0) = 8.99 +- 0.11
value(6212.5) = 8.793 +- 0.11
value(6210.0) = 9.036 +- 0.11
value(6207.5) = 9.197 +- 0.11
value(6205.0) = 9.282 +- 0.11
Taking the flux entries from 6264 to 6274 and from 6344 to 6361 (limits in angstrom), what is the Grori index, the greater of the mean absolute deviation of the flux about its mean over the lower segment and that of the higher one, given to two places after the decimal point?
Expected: 0.12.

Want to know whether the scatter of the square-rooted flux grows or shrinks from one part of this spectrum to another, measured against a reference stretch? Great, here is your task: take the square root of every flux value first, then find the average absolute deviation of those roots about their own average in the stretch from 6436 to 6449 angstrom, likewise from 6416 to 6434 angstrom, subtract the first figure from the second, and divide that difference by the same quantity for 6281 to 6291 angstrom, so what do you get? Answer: -1.8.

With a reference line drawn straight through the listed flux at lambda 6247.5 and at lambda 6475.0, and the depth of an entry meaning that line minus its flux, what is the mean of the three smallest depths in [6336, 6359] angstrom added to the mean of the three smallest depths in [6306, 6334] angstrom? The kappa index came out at -0.29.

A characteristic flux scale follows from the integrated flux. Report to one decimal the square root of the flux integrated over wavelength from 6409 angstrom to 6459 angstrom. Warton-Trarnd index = 20.9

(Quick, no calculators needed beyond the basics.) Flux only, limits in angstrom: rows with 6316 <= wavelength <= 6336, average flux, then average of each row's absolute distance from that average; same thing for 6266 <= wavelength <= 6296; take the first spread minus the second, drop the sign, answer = 0.10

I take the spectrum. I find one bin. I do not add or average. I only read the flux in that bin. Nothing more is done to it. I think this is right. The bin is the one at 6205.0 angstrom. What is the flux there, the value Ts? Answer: 9.282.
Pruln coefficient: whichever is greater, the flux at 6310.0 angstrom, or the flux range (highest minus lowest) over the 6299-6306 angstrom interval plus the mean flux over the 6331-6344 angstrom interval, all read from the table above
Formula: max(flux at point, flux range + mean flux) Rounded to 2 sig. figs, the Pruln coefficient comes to 9.0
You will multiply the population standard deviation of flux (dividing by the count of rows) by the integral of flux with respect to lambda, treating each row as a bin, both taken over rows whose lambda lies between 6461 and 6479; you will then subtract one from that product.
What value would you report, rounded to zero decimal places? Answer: 13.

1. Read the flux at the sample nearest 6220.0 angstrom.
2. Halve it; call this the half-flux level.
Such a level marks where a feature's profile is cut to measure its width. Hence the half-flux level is 4.62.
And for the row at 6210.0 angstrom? 4.52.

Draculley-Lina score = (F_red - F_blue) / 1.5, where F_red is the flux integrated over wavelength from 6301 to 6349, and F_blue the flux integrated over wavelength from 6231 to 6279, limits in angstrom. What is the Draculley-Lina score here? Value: -1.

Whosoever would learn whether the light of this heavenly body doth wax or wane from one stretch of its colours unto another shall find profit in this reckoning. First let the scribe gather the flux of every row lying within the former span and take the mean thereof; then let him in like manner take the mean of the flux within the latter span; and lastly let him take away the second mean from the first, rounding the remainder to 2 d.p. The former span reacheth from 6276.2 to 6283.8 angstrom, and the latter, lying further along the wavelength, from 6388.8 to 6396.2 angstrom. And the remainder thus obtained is 0.34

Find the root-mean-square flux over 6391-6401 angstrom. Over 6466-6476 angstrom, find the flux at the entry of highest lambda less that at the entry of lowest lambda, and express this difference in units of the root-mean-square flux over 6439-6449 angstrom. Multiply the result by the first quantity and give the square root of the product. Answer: 0.34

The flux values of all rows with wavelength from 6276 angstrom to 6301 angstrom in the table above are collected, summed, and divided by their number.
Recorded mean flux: 9.04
